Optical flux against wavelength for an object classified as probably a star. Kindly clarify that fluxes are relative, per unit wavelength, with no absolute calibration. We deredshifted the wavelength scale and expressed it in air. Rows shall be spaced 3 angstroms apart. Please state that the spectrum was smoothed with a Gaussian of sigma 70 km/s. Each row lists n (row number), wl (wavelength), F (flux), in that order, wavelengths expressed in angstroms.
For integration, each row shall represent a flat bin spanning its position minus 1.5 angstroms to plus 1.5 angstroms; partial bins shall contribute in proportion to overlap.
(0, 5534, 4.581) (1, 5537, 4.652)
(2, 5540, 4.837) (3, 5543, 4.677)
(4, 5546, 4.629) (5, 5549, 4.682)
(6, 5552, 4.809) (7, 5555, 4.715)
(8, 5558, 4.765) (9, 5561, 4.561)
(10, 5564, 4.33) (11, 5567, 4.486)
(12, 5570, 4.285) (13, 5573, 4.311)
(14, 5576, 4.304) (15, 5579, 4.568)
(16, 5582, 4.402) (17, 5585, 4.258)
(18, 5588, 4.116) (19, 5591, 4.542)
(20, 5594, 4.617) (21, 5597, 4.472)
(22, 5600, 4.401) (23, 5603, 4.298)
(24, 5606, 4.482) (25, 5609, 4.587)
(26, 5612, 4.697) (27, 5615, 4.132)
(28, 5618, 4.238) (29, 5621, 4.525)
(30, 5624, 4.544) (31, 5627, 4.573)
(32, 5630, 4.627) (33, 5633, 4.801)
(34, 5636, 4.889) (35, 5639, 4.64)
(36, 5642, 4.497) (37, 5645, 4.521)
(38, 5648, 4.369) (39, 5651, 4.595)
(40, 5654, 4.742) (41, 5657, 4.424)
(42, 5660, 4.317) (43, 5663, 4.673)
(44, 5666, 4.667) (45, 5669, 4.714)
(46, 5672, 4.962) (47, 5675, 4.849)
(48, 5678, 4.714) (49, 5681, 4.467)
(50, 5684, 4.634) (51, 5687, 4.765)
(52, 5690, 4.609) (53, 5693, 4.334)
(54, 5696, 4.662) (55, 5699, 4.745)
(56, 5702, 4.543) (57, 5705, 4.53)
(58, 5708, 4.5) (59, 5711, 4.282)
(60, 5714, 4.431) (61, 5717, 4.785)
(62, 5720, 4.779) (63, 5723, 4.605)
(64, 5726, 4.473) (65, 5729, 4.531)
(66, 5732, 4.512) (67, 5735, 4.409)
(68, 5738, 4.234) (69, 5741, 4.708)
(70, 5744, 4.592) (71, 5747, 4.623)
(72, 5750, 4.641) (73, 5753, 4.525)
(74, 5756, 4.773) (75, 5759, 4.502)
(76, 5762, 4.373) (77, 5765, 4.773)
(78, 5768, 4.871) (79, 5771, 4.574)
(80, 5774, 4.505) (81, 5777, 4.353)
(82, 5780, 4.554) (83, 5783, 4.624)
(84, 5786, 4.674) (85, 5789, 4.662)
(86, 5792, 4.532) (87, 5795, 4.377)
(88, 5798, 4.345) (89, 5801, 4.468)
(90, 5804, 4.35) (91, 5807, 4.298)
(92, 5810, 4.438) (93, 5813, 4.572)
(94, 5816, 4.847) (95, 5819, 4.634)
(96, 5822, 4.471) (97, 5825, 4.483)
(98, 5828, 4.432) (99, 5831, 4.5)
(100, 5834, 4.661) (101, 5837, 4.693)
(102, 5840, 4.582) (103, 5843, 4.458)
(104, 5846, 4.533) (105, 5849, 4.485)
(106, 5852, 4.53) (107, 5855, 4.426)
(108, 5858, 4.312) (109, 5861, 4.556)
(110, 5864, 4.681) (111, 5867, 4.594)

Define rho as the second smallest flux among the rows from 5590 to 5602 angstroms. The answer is 4.472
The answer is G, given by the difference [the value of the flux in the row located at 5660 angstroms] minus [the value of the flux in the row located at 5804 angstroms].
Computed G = -0.03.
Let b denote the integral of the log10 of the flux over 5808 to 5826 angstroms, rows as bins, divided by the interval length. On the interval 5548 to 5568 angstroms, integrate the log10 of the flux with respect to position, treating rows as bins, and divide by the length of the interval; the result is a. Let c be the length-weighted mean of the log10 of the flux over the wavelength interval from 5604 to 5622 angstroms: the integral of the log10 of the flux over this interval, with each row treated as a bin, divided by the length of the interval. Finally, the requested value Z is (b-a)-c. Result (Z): -0.652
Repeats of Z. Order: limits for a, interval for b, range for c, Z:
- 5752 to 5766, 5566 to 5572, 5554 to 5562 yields -0.691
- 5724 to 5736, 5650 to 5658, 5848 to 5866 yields -0.643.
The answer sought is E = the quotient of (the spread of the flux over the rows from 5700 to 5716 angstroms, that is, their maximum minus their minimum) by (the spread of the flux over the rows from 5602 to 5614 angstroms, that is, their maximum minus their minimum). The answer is 0.7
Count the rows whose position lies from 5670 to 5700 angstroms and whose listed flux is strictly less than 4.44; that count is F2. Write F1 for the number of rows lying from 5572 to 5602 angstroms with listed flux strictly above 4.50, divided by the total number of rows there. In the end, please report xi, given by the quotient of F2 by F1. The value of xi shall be 3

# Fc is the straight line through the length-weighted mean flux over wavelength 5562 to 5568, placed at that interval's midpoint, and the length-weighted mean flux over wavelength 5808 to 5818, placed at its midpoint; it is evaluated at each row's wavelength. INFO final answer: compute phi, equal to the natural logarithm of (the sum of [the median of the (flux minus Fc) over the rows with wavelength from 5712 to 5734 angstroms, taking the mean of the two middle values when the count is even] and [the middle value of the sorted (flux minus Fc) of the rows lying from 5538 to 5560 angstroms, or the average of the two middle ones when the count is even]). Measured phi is -1.2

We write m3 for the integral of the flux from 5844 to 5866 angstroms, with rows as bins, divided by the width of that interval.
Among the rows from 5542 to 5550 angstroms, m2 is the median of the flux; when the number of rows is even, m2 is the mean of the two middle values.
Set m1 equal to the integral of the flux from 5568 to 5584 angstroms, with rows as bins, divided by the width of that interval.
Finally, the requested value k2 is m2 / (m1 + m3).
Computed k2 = 0.527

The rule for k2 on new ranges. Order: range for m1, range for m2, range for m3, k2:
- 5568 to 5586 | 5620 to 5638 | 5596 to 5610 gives 0.523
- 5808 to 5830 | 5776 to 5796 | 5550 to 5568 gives 0.497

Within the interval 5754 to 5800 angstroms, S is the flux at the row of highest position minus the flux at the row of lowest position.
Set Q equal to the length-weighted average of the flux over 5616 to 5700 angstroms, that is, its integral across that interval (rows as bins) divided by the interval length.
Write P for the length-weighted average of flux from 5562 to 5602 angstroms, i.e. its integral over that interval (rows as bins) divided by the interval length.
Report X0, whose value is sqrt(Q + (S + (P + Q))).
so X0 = 3.63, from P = 4.393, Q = 4.61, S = -0.4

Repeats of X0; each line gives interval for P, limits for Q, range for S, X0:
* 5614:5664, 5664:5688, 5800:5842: 3.75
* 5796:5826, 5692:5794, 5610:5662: 3.64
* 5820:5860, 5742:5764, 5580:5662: 3.69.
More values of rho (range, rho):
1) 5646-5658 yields 4.424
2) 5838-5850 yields 4.485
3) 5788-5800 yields 4.377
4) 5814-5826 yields 4.483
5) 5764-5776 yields 4.574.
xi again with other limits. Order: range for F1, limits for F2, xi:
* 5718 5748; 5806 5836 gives 4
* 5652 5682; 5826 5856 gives 3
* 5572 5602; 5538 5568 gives 3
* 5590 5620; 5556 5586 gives 15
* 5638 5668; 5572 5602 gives 10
